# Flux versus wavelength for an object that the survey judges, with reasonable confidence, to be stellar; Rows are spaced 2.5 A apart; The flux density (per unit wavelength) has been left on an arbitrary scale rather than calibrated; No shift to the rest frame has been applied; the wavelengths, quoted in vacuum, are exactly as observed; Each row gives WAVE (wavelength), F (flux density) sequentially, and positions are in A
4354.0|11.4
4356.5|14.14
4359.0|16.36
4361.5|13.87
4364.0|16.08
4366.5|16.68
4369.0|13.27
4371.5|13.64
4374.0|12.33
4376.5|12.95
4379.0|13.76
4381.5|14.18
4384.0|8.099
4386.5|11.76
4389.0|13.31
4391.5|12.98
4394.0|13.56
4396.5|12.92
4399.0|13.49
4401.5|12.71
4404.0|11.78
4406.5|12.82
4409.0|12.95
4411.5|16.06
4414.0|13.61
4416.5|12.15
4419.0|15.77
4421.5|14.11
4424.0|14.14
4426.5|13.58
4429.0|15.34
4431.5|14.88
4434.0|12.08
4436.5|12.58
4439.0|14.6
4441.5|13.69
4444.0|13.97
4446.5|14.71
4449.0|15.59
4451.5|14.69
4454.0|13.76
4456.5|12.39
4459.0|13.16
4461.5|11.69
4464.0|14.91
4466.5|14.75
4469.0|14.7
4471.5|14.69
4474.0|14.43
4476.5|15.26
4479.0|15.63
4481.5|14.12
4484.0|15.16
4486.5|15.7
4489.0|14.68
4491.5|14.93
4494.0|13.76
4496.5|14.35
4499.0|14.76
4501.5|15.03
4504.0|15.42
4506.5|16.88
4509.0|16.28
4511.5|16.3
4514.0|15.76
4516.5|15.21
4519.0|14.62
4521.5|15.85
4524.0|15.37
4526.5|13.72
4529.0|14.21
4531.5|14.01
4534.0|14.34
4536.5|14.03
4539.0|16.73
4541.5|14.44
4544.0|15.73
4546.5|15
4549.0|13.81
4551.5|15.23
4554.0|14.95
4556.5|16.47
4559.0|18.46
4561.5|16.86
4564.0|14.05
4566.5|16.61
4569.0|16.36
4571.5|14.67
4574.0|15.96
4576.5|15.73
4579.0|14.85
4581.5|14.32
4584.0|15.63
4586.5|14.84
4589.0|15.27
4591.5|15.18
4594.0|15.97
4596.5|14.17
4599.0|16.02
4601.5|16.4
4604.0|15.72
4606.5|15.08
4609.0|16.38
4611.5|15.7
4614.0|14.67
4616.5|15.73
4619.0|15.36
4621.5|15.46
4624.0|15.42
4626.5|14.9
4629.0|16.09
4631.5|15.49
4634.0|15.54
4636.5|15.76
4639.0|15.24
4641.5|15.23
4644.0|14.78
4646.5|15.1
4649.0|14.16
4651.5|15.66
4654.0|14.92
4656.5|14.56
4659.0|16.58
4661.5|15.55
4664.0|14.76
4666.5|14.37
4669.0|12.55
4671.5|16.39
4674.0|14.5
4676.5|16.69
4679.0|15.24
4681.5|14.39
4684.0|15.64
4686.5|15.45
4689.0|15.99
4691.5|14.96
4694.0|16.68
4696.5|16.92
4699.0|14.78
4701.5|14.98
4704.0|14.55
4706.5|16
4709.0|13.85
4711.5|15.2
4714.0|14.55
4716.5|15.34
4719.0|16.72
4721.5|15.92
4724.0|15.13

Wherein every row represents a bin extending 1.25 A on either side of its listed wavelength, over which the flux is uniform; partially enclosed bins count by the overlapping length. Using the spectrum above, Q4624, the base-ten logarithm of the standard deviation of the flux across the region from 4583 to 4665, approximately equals -0.23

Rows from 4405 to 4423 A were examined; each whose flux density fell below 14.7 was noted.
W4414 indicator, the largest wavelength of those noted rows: 4421.5 A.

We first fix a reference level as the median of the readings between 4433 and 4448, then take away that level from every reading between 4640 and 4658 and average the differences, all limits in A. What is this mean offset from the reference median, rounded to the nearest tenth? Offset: 1.1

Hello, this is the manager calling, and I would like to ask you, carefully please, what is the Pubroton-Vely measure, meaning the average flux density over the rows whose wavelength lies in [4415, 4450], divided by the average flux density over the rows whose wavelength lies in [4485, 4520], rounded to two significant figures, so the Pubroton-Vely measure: 0.92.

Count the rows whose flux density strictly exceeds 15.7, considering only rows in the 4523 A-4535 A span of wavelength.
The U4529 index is 0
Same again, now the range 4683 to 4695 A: 2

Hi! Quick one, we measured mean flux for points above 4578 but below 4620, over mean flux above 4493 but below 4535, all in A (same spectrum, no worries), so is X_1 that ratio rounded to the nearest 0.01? 1.02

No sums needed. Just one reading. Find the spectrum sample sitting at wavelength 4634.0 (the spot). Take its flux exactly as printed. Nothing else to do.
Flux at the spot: 15.54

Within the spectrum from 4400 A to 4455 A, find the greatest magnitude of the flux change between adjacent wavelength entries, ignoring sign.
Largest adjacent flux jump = 3.6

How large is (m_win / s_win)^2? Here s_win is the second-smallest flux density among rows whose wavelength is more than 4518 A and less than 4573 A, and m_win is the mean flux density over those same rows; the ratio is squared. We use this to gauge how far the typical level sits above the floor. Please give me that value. 1.22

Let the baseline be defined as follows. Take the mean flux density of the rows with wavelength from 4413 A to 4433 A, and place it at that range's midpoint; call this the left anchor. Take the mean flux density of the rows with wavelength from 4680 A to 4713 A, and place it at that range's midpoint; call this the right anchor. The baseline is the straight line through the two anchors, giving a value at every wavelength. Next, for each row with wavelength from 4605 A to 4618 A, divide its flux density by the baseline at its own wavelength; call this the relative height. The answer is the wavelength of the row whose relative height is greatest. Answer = 4609.0 A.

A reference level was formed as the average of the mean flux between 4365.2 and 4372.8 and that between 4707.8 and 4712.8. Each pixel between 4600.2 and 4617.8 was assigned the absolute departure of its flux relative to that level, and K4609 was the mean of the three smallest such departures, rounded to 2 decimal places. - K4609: 0.62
